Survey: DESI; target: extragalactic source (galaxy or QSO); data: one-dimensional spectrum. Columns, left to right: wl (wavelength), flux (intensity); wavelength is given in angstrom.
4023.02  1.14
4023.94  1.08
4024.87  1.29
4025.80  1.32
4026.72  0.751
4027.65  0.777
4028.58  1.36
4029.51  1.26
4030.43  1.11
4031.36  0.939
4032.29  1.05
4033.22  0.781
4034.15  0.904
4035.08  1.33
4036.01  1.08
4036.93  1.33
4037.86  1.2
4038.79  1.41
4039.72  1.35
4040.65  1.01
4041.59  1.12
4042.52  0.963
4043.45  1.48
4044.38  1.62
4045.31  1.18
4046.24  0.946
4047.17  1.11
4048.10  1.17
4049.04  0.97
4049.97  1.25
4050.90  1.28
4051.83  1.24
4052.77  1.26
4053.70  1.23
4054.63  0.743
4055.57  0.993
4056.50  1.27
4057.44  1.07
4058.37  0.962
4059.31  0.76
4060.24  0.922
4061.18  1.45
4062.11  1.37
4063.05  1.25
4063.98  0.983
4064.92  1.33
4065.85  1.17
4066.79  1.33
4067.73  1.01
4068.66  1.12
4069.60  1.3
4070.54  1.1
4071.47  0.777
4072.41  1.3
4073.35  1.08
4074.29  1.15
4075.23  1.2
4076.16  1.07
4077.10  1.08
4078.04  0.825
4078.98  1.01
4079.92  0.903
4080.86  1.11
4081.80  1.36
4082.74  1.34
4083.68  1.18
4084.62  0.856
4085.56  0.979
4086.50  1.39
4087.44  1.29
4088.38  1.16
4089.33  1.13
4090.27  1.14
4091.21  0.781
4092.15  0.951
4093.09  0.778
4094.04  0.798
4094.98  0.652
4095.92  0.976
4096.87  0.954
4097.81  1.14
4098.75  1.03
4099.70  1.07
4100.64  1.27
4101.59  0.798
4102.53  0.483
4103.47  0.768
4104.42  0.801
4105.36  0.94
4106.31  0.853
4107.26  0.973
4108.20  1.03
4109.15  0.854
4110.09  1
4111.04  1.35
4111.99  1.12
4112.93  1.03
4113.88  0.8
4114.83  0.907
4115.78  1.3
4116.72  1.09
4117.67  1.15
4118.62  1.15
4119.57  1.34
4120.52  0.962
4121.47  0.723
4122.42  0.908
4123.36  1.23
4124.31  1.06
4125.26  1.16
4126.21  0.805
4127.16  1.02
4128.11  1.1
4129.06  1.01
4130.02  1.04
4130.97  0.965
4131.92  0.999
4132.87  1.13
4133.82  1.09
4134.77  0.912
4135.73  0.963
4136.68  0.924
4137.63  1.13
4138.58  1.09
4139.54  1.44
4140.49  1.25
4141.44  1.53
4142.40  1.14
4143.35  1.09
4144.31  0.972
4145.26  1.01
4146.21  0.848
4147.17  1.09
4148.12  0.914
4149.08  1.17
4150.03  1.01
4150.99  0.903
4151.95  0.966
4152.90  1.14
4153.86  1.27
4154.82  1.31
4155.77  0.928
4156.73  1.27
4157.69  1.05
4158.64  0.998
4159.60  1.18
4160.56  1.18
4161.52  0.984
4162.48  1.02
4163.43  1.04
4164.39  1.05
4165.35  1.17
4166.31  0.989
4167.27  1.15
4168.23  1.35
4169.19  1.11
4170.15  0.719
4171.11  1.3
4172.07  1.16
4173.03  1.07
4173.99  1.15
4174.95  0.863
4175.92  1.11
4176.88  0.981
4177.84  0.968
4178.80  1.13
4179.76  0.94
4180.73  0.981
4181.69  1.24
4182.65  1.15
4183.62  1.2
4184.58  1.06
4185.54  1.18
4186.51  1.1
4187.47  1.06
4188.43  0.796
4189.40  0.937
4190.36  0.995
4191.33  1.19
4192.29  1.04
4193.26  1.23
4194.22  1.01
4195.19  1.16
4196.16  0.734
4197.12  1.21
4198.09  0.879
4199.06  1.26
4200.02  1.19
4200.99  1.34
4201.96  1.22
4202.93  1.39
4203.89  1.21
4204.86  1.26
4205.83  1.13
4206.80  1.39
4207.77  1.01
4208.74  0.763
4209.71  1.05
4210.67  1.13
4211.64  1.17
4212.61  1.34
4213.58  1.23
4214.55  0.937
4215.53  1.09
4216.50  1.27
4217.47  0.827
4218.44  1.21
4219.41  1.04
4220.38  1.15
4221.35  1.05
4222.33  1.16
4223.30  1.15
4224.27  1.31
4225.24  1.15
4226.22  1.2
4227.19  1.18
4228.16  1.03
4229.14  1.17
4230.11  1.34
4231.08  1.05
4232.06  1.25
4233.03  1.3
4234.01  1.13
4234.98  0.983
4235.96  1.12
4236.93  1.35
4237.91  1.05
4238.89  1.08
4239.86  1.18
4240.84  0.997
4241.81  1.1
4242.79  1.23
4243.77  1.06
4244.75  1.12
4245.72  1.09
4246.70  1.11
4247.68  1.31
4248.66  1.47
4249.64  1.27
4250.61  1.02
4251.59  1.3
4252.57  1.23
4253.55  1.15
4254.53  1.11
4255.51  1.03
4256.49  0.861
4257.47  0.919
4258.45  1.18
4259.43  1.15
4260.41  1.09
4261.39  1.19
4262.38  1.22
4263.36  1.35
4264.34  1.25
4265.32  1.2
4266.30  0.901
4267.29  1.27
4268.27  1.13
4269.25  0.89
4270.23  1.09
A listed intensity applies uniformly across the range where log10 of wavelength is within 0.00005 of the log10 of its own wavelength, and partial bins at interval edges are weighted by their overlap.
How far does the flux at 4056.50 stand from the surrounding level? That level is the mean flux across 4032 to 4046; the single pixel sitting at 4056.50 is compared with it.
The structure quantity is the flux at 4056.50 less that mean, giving 0.08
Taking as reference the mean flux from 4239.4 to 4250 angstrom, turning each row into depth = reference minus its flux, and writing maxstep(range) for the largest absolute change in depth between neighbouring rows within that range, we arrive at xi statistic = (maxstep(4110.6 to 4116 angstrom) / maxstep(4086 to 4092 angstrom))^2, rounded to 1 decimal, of 1.2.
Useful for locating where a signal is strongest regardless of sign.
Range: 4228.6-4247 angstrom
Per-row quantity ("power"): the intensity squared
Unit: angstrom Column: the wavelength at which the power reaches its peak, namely 4236.93 angstrom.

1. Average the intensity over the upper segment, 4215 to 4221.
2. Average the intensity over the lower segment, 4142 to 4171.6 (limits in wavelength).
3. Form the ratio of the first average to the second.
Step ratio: 1.02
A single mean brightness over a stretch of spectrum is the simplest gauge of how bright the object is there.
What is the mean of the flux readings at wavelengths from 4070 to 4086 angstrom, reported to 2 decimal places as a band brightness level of 1.08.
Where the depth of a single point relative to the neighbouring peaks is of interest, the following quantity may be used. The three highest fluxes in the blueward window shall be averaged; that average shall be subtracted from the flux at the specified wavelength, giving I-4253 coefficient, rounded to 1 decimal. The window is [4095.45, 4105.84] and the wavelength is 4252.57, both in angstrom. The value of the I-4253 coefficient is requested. 0.1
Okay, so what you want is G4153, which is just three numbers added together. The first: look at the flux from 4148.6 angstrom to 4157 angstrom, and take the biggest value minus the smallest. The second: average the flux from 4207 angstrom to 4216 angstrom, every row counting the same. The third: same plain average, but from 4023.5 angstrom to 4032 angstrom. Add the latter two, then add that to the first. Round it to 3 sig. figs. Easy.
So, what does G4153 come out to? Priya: 2.59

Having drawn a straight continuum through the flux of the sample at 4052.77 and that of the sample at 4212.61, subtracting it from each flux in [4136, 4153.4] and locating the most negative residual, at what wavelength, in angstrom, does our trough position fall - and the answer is 4146.21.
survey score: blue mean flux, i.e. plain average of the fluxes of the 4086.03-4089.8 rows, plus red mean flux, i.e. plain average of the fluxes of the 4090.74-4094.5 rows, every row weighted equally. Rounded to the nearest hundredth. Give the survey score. 2.07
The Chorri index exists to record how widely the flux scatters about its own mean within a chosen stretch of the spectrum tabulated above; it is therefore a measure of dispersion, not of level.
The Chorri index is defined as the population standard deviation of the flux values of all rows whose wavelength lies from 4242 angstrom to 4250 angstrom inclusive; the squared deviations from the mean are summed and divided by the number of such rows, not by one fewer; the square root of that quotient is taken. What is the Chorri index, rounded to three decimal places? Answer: 0.131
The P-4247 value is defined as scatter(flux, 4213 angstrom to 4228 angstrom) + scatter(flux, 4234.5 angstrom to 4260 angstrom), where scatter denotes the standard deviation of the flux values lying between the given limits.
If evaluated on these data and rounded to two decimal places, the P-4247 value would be 0.26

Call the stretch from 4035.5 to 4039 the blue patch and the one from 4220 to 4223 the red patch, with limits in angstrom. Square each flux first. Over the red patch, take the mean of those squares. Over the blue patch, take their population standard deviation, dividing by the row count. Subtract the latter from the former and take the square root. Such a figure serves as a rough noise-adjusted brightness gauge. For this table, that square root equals 0.97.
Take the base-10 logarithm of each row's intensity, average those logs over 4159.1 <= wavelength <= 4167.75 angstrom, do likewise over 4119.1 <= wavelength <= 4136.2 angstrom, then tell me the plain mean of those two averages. 0.020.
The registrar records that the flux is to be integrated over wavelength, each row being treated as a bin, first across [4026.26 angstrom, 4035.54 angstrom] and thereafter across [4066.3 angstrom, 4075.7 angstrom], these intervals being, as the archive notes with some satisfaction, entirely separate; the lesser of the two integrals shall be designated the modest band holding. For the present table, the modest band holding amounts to 9.52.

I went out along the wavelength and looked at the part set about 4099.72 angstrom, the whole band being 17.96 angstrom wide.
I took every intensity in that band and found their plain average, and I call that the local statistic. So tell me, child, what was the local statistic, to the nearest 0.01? 0.90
